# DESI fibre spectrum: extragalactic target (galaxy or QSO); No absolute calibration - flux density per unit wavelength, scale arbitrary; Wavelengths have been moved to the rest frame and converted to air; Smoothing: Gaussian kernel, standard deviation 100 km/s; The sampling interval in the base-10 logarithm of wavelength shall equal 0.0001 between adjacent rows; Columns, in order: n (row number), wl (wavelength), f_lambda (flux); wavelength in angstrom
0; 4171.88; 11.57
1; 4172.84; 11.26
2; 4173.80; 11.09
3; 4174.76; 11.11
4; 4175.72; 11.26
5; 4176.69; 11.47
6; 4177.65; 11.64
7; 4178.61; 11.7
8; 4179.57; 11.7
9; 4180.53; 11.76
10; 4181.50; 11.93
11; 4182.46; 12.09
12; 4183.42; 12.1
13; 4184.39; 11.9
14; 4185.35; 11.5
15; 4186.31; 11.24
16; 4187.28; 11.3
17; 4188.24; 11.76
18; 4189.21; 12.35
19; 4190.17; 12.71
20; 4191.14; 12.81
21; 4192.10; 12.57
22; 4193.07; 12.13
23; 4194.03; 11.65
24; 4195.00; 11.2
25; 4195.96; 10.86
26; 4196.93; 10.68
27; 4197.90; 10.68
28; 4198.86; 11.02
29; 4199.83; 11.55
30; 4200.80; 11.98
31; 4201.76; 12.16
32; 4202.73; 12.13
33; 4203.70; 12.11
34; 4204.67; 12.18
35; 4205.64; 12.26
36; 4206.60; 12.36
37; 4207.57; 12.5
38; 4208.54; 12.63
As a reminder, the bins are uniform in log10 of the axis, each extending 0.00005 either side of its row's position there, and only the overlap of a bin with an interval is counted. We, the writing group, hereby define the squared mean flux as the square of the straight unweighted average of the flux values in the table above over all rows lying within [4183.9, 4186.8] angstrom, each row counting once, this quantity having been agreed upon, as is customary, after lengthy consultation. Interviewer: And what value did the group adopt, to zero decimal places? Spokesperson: 133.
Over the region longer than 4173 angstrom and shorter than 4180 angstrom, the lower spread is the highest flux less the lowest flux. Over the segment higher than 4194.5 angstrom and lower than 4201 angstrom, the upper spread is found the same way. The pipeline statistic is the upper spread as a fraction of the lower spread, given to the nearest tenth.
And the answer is 2.1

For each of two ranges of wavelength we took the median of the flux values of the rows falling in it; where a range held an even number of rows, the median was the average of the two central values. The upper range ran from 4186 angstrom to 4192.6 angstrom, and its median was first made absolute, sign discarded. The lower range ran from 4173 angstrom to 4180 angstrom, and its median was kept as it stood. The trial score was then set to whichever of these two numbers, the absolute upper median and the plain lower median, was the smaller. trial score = 11.5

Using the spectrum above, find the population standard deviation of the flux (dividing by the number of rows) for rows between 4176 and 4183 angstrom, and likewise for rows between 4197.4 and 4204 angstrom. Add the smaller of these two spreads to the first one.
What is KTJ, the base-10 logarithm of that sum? -0.43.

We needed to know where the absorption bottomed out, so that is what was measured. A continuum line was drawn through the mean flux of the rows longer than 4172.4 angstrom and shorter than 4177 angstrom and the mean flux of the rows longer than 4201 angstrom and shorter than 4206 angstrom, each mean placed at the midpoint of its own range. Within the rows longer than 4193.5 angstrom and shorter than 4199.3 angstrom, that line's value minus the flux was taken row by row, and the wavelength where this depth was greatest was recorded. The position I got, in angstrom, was 4197.90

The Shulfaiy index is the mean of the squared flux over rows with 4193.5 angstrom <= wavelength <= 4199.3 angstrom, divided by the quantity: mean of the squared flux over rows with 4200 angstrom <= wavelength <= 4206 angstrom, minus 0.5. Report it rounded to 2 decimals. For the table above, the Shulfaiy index 0.83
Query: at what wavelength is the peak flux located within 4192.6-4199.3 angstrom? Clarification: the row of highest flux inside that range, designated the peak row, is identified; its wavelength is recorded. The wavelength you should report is 4193.07 angstrom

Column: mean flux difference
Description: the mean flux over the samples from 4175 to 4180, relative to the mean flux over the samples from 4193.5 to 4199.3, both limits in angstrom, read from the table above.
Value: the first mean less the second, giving 0.5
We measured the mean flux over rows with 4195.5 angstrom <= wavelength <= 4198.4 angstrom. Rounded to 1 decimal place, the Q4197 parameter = 10.7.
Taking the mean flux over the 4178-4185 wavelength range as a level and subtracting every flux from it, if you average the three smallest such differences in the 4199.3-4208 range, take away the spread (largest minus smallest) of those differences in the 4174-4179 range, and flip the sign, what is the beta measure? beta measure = 1.1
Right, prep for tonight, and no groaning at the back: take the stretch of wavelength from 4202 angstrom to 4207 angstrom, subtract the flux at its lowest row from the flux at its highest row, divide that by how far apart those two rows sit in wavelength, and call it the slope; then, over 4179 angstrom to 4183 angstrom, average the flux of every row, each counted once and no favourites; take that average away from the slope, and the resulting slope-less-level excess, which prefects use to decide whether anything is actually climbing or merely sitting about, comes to -11.8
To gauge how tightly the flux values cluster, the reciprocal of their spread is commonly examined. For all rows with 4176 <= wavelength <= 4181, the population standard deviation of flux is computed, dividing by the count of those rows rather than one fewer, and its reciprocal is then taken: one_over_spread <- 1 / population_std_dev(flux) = 10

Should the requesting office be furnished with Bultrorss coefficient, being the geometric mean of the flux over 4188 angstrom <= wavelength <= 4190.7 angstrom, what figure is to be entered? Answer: 12.3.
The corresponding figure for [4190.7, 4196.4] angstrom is 11.8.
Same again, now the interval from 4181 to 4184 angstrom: 12.0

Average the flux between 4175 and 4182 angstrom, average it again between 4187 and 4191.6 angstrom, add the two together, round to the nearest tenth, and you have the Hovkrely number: 23.8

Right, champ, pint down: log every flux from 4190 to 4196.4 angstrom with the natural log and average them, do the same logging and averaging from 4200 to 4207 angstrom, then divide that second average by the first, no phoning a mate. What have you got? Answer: 1.007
